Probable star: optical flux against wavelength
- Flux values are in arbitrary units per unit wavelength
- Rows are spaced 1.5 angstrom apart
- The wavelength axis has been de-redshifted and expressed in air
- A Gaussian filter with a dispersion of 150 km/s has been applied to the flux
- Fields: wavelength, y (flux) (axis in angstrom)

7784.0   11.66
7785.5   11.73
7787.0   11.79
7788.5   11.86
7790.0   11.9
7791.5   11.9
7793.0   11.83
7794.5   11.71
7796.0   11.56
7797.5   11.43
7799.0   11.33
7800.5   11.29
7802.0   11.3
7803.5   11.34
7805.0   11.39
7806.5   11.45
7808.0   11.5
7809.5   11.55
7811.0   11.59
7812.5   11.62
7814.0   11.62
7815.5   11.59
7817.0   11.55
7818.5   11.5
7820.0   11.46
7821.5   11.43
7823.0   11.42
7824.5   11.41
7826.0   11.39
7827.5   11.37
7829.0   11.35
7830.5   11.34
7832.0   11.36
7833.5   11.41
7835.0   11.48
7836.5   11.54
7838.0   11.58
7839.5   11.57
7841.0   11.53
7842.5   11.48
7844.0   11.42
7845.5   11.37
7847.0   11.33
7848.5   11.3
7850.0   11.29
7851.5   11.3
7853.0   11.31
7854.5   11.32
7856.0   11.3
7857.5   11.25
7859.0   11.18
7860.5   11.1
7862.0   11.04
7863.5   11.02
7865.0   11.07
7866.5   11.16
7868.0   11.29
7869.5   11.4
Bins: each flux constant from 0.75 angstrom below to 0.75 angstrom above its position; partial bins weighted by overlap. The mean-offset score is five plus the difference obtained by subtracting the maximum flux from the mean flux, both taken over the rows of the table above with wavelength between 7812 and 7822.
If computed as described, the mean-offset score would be 4.92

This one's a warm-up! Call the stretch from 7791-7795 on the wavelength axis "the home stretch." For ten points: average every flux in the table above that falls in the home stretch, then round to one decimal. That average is 11.8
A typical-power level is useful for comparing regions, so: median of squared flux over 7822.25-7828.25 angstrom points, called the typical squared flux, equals 130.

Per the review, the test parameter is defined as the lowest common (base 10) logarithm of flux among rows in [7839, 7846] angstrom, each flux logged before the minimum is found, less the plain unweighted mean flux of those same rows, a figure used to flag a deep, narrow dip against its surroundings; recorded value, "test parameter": -10.42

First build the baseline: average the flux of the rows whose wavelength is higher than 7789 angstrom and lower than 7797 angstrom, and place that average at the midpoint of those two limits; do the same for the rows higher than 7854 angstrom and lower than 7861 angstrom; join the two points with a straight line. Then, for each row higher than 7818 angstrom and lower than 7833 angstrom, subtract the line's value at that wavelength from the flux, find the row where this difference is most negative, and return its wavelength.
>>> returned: 7829.0 angstrom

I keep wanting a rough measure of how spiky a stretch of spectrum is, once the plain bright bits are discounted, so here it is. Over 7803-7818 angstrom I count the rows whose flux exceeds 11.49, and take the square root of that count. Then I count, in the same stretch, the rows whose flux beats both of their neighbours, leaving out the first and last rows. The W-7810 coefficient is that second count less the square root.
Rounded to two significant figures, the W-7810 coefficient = -2.6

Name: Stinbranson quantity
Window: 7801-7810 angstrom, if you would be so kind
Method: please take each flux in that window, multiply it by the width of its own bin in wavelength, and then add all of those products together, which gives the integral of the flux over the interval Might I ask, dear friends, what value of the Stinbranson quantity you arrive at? 103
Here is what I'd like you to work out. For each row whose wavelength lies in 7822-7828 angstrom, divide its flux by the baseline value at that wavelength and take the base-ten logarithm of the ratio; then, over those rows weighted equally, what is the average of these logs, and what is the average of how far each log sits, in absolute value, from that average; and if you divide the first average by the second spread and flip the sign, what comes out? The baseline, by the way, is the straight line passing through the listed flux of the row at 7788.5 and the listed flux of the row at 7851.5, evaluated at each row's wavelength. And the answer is 31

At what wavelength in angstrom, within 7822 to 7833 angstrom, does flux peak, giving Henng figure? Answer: 7823.0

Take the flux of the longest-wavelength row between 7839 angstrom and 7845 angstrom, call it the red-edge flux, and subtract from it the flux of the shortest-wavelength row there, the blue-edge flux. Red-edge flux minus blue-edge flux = -0.15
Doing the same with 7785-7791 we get 0.17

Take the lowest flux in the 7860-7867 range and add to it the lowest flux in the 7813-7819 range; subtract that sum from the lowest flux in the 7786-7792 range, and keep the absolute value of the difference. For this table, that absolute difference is 10.7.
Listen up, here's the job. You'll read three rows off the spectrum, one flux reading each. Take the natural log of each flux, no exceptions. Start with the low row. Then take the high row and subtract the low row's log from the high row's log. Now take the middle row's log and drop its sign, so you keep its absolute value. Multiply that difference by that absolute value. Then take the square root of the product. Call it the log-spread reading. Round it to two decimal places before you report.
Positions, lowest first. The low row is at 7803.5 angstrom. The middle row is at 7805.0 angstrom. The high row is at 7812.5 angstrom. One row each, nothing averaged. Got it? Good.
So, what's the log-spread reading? 0.24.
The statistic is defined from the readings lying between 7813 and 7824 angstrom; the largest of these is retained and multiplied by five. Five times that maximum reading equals 58.1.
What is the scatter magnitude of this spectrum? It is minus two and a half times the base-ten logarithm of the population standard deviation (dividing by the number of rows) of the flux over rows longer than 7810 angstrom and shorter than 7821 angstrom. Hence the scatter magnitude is 3.1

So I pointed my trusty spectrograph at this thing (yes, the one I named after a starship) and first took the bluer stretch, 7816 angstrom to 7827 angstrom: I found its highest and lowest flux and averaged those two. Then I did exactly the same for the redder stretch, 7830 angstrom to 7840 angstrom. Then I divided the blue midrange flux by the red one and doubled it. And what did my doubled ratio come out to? 2.00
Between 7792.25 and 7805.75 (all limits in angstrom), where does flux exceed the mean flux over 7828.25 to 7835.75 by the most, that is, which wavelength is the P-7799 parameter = 7793.0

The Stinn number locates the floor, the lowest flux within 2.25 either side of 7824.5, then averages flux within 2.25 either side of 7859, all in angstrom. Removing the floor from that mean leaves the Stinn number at -0.21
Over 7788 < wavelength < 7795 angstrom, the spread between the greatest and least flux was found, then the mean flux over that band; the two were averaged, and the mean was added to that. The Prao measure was 17.9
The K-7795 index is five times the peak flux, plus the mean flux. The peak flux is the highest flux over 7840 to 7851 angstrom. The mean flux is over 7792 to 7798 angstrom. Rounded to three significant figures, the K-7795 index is 69.3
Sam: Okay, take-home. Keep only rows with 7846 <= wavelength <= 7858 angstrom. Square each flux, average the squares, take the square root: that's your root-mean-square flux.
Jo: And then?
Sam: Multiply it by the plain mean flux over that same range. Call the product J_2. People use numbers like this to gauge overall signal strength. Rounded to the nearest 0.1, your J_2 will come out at 127.7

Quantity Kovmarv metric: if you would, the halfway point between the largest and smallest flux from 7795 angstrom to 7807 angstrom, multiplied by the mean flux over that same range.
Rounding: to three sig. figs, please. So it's 130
